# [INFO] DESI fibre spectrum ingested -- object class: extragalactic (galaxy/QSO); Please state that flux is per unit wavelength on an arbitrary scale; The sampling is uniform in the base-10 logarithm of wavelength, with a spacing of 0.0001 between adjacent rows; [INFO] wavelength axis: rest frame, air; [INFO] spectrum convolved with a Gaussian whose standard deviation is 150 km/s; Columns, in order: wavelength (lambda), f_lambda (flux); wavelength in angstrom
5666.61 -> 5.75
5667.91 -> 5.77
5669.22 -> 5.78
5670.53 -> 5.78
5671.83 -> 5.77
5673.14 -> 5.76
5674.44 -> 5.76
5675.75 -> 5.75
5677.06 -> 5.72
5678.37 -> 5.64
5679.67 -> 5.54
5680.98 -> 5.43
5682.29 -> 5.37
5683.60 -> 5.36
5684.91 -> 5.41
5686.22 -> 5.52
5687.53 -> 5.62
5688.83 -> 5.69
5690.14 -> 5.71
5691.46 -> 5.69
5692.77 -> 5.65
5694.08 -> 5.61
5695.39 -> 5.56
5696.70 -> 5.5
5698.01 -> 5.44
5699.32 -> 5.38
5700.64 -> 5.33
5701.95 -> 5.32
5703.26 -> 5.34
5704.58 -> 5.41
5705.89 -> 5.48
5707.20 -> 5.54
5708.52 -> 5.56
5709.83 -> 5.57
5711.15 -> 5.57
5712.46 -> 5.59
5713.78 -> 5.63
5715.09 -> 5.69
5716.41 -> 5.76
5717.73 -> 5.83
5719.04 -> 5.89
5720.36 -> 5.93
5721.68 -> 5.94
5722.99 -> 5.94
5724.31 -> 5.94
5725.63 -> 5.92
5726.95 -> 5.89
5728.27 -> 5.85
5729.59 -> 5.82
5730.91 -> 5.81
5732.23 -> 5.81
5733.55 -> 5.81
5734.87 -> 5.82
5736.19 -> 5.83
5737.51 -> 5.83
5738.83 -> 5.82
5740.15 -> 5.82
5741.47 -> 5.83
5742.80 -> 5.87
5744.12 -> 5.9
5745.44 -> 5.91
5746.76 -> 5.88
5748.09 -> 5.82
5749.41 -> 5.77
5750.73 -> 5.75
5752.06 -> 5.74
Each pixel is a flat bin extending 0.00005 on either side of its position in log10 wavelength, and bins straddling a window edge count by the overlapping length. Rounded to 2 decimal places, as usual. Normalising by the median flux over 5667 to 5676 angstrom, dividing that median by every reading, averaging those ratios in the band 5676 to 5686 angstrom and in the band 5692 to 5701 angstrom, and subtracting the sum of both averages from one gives -1.10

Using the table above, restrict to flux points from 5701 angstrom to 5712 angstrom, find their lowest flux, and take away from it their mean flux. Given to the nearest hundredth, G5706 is -0.15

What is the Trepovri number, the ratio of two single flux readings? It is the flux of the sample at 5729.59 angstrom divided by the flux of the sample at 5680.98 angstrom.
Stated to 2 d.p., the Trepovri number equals 1.07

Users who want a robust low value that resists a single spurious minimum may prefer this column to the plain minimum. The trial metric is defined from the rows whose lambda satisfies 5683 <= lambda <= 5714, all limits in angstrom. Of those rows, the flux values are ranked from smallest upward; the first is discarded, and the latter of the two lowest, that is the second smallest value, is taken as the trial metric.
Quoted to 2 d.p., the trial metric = 5.33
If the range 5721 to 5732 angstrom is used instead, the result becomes 5.82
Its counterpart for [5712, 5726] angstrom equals 5.63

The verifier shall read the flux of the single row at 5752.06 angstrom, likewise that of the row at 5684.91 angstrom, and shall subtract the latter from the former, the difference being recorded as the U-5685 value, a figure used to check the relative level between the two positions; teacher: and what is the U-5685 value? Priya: 0.3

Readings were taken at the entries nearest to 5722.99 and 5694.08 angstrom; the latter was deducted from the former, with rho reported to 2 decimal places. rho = 0.33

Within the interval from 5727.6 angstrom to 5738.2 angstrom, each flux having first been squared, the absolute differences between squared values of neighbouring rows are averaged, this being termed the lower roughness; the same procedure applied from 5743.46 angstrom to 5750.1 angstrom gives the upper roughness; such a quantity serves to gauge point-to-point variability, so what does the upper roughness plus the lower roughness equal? 0.54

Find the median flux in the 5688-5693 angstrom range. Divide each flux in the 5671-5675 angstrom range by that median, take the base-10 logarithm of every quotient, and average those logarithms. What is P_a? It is 0.006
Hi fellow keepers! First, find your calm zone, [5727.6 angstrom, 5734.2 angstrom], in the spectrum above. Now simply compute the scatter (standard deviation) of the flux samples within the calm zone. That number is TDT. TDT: 0.02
